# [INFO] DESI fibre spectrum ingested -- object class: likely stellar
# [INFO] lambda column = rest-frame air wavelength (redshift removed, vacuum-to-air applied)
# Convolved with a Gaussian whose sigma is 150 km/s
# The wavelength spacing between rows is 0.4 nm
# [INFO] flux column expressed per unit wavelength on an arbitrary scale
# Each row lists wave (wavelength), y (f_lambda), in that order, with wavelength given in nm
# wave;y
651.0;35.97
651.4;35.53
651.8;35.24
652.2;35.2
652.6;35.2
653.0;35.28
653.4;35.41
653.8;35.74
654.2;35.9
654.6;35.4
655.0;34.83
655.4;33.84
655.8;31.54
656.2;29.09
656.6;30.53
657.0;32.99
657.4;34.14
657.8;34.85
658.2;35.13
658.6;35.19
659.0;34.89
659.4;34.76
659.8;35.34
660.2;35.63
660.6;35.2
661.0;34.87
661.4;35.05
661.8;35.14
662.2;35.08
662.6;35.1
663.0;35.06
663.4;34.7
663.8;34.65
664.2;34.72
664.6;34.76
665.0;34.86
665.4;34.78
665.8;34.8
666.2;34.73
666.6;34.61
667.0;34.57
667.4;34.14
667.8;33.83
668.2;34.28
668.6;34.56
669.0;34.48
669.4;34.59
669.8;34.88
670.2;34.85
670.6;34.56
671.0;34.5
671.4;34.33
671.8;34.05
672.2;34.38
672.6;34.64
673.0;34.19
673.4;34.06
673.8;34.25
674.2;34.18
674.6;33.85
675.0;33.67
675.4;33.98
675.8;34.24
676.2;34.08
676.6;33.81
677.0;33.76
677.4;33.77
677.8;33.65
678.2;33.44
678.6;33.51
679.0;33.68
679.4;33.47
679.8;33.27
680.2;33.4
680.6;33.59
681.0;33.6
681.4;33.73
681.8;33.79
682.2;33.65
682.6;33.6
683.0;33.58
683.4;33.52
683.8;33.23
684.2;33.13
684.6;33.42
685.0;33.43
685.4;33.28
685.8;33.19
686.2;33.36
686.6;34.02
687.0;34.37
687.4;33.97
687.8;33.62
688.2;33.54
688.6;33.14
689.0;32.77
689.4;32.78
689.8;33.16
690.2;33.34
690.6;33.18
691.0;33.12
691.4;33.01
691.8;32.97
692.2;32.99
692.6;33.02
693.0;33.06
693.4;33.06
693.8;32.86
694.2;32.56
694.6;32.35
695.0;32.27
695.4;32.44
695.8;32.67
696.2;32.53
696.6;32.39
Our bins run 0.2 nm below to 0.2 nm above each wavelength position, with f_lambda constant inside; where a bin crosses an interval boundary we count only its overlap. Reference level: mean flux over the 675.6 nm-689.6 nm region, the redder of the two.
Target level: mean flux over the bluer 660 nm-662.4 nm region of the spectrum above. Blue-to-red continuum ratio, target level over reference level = 1.05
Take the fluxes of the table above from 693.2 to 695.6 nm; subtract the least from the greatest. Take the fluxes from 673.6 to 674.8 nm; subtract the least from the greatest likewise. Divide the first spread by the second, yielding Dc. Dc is 2.0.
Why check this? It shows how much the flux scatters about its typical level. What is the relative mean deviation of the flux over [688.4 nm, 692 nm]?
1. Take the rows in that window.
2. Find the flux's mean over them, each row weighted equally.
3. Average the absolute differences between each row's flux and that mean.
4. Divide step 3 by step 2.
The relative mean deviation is 0.0046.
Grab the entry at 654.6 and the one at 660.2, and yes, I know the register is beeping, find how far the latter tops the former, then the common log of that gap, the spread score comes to -0.64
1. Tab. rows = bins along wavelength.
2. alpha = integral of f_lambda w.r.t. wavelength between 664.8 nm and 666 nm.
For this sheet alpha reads 41.8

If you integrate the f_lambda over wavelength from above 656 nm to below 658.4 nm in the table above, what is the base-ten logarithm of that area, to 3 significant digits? 1.90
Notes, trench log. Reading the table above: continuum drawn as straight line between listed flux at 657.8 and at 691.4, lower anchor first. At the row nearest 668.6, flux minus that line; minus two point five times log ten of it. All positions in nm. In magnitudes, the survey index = 1.3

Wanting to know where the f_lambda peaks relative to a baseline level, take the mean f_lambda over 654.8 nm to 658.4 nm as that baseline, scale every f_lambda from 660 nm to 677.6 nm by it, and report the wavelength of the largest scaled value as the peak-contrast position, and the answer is 660.2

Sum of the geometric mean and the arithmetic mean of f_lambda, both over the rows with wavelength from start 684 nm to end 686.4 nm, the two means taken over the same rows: 66.6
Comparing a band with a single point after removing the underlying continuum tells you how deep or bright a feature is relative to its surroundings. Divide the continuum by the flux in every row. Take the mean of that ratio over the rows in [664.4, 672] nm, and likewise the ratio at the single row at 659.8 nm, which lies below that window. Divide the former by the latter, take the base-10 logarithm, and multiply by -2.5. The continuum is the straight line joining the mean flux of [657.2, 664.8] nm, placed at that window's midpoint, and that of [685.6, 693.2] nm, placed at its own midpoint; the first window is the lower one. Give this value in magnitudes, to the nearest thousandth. -0.010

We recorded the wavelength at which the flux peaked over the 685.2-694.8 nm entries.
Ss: 687.0 nm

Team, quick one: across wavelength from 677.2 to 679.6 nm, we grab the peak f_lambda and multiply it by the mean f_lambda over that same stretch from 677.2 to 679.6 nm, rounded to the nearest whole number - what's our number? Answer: 1134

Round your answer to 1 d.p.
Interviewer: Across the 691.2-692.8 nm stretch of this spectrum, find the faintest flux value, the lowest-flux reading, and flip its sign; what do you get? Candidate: -33.0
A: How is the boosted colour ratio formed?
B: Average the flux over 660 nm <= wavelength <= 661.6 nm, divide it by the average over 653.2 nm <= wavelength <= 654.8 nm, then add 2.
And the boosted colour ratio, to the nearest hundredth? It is 2.99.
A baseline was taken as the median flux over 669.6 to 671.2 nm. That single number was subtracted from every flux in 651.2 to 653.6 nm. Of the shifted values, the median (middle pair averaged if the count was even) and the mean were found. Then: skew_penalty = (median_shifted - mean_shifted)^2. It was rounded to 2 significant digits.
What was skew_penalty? 0.0025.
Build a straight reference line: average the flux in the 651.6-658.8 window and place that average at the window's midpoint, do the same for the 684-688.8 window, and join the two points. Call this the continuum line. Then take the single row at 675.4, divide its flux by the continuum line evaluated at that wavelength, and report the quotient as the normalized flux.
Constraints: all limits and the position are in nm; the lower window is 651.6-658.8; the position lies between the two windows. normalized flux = 1.01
